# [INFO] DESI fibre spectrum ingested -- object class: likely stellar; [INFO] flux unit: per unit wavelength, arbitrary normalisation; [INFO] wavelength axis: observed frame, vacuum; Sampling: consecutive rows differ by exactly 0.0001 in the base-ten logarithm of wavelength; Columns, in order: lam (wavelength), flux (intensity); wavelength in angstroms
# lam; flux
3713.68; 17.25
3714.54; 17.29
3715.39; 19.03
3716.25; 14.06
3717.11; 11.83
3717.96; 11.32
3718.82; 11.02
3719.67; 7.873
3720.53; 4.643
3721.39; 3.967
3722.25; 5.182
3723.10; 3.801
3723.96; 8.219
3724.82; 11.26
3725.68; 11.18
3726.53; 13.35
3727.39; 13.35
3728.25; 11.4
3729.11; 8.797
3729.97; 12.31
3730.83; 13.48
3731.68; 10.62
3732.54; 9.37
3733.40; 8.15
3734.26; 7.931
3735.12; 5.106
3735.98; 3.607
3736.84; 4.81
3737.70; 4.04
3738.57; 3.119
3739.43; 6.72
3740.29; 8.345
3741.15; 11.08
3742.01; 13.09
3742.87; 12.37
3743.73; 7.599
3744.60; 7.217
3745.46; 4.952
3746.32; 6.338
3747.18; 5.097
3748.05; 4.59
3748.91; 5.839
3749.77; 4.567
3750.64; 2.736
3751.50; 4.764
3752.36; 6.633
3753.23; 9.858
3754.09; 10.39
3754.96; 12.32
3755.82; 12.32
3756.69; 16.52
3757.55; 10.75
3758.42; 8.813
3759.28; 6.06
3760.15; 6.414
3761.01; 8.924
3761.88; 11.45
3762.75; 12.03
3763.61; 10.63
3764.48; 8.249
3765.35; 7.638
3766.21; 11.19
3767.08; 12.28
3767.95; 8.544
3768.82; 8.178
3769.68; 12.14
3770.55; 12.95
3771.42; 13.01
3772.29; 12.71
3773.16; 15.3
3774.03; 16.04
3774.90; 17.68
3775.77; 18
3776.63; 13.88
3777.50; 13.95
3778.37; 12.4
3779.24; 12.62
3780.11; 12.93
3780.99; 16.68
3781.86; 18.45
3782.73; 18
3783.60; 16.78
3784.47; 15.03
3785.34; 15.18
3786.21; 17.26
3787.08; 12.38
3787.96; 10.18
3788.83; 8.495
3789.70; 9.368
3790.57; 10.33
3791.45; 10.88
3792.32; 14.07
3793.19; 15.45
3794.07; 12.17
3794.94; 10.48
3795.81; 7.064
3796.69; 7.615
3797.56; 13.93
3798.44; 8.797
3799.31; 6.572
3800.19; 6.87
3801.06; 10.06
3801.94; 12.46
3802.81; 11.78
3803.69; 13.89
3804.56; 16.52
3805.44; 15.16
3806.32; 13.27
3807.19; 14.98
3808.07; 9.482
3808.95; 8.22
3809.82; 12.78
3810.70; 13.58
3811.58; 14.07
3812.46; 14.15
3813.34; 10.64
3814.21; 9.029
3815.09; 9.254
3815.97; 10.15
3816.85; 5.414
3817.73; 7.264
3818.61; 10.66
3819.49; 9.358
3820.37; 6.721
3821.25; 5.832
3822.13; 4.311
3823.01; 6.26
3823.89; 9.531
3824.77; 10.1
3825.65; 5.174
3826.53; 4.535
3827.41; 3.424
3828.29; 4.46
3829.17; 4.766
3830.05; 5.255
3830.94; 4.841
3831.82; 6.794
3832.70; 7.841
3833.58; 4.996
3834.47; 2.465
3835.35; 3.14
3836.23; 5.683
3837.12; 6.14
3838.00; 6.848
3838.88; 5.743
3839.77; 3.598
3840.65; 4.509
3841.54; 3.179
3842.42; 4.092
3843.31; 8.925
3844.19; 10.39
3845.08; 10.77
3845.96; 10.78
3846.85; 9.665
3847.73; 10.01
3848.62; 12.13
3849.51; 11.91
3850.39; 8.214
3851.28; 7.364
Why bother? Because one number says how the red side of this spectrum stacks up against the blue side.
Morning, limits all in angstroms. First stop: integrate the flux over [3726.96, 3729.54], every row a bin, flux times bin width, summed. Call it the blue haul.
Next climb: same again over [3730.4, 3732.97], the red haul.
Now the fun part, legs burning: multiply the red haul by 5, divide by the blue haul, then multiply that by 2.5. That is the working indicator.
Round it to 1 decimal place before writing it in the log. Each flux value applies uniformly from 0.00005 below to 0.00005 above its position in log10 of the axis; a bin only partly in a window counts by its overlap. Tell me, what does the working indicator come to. 12.5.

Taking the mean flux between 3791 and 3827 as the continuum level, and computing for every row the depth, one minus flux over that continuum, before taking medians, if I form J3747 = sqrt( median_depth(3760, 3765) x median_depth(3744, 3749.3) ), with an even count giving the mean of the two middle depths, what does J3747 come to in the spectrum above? 0.14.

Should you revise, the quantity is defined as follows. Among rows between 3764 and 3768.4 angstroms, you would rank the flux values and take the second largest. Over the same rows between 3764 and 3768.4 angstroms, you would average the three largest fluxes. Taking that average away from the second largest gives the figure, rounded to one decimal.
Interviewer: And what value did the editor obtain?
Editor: 0.5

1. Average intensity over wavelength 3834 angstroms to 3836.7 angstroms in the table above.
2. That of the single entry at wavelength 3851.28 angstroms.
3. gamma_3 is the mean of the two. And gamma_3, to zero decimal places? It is 6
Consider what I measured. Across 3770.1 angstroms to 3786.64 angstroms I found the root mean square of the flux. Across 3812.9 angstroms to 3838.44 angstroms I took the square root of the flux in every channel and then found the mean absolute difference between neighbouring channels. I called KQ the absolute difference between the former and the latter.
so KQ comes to 15.0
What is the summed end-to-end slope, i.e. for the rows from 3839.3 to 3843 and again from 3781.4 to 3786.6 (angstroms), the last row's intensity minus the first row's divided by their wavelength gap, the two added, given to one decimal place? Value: -0.1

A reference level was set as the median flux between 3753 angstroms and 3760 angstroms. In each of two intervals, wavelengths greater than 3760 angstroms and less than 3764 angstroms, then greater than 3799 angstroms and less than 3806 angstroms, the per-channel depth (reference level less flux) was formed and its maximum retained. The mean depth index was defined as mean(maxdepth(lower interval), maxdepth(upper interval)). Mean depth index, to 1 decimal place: 4.1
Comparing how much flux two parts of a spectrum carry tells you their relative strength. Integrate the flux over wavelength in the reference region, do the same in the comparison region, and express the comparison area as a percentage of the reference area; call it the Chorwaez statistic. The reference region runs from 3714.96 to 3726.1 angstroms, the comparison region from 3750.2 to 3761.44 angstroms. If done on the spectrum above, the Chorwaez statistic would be 95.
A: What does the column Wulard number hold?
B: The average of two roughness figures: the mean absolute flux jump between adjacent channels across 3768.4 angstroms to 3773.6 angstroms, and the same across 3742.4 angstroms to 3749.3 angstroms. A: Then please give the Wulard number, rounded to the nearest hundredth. 1.62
